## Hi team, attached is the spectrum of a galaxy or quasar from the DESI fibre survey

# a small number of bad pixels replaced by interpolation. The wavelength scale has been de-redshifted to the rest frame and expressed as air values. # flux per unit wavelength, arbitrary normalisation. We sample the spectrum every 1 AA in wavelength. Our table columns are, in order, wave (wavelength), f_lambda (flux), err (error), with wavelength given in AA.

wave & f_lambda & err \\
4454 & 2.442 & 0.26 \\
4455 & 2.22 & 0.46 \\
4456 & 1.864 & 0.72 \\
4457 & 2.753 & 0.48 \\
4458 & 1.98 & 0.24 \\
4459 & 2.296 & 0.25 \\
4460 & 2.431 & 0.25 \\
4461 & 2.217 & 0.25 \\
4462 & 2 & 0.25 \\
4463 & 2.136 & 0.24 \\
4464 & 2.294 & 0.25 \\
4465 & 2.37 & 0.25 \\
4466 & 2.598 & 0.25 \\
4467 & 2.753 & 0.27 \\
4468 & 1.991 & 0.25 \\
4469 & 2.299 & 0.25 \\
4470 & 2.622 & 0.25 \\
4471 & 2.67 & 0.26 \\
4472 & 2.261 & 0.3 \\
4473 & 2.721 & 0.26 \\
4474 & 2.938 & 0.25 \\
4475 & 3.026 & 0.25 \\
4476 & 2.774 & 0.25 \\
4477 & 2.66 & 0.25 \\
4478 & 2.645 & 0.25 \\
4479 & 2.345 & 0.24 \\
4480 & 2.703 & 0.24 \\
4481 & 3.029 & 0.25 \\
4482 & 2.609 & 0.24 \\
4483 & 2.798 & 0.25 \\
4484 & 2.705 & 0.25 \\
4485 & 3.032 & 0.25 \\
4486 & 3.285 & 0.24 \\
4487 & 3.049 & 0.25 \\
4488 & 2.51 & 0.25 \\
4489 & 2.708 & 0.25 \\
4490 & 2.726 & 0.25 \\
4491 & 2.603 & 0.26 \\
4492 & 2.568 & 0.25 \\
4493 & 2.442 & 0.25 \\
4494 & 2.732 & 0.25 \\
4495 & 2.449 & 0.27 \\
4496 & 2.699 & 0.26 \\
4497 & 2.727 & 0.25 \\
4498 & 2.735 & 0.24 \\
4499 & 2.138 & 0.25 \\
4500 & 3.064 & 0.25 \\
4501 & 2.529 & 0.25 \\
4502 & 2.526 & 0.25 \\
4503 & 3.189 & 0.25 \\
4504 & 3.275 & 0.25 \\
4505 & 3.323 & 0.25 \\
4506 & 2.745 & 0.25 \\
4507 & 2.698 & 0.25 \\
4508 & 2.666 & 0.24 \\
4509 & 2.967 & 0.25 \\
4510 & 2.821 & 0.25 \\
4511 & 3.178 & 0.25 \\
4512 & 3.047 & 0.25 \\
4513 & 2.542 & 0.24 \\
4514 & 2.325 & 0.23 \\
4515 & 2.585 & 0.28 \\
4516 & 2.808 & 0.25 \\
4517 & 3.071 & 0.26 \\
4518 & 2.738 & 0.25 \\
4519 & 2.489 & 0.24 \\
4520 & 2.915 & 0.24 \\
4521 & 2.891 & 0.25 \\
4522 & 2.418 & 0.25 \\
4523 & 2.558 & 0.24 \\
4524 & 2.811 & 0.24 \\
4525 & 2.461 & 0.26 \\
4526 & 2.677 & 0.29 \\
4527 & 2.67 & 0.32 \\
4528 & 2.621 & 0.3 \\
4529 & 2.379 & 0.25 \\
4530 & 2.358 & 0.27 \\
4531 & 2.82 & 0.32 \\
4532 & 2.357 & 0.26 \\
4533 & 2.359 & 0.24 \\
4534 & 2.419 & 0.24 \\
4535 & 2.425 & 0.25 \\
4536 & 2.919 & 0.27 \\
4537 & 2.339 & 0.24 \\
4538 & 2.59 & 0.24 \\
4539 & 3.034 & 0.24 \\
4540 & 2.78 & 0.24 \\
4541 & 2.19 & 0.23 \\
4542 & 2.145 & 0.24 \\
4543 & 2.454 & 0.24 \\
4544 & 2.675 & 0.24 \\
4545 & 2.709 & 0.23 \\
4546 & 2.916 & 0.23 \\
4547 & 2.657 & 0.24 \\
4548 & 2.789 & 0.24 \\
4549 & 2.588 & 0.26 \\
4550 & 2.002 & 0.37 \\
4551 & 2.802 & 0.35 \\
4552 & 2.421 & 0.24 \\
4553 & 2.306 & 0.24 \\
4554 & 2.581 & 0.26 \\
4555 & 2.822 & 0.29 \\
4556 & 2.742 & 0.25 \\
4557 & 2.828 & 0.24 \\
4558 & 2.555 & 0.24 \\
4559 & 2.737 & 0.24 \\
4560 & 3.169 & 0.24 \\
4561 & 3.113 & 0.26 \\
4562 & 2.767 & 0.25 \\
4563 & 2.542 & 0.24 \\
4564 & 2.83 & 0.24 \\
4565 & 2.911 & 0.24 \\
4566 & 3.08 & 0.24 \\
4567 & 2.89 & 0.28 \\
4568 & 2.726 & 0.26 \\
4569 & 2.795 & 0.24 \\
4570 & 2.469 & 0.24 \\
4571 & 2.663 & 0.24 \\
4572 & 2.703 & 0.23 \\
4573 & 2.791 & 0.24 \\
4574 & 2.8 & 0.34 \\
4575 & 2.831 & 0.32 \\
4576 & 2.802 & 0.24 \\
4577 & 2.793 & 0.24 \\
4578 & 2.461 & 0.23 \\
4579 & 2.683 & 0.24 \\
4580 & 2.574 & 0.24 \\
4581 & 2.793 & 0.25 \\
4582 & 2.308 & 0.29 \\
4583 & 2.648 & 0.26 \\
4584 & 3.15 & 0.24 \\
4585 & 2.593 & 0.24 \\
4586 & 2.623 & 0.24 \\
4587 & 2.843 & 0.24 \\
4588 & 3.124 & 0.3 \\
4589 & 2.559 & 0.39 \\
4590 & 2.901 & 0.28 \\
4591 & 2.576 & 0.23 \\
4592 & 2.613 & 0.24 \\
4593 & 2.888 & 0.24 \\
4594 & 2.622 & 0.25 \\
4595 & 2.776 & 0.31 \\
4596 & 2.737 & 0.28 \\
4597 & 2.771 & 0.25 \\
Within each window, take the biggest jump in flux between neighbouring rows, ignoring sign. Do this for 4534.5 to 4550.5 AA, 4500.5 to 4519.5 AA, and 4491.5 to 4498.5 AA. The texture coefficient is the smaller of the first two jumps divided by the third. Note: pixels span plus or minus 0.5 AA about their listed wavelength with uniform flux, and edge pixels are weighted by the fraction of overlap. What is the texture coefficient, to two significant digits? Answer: 2.0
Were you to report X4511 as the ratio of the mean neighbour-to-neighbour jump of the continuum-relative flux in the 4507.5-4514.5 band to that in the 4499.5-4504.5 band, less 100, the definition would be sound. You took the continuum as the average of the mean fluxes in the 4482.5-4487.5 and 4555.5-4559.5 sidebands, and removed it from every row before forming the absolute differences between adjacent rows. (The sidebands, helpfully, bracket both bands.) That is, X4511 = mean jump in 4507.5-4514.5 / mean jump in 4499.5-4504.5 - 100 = -99.1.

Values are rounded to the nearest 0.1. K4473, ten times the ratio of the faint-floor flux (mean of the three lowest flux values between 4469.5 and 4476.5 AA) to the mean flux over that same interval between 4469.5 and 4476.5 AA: 9.3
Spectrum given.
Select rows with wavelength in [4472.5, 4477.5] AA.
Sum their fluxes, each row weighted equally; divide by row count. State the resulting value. 2.82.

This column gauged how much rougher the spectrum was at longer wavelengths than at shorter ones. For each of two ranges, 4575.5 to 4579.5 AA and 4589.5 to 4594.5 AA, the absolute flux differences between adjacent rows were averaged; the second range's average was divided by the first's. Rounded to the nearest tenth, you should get 1.2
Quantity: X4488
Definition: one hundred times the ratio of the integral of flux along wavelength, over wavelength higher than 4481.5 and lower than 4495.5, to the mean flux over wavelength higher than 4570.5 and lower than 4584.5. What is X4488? 1408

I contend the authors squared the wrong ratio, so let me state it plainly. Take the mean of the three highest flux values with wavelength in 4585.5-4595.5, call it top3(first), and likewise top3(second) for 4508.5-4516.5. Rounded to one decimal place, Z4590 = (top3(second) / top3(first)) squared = 1.1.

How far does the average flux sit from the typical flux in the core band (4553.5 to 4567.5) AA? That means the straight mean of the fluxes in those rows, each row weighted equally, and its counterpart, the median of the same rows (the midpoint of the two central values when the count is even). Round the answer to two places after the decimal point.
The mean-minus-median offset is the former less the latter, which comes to 0.00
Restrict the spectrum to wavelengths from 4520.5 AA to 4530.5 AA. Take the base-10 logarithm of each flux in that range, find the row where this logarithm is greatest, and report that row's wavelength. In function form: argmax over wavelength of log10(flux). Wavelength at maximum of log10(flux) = 4521 AA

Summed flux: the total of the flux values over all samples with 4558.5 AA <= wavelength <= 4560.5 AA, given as 5.9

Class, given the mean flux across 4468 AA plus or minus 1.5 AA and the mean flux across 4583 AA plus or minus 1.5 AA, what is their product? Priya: 6.3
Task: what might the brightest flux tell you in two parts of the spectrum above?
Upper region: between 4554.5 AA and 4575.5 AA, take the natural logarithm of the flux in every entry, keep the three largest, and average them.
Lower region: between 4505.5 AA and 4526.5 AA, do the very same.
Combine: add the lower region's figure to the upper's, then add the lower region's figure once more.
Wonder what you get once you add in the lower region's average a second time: 3.400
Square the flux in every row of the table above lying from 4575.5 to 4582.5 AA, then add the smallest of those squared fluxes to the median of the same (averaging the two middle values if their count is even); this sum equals 12.5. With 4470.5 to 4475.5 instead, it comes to 12.5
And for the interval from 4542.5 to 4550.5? 11.1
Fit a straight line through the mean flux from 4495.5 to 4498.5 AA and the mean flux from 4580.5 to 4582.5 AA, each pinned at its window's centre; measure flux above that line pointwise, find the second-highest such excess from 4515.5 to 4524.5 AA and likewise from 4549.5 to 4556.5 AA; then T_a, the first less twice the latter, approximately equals -0.1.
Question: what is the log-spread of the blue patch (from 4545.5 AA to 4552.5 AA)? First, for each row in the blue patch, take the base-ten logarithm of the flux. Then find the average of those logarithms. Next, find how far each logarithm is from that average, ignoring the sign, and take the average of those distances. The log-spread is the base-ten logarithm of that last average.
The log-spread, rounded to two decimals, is -1.41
